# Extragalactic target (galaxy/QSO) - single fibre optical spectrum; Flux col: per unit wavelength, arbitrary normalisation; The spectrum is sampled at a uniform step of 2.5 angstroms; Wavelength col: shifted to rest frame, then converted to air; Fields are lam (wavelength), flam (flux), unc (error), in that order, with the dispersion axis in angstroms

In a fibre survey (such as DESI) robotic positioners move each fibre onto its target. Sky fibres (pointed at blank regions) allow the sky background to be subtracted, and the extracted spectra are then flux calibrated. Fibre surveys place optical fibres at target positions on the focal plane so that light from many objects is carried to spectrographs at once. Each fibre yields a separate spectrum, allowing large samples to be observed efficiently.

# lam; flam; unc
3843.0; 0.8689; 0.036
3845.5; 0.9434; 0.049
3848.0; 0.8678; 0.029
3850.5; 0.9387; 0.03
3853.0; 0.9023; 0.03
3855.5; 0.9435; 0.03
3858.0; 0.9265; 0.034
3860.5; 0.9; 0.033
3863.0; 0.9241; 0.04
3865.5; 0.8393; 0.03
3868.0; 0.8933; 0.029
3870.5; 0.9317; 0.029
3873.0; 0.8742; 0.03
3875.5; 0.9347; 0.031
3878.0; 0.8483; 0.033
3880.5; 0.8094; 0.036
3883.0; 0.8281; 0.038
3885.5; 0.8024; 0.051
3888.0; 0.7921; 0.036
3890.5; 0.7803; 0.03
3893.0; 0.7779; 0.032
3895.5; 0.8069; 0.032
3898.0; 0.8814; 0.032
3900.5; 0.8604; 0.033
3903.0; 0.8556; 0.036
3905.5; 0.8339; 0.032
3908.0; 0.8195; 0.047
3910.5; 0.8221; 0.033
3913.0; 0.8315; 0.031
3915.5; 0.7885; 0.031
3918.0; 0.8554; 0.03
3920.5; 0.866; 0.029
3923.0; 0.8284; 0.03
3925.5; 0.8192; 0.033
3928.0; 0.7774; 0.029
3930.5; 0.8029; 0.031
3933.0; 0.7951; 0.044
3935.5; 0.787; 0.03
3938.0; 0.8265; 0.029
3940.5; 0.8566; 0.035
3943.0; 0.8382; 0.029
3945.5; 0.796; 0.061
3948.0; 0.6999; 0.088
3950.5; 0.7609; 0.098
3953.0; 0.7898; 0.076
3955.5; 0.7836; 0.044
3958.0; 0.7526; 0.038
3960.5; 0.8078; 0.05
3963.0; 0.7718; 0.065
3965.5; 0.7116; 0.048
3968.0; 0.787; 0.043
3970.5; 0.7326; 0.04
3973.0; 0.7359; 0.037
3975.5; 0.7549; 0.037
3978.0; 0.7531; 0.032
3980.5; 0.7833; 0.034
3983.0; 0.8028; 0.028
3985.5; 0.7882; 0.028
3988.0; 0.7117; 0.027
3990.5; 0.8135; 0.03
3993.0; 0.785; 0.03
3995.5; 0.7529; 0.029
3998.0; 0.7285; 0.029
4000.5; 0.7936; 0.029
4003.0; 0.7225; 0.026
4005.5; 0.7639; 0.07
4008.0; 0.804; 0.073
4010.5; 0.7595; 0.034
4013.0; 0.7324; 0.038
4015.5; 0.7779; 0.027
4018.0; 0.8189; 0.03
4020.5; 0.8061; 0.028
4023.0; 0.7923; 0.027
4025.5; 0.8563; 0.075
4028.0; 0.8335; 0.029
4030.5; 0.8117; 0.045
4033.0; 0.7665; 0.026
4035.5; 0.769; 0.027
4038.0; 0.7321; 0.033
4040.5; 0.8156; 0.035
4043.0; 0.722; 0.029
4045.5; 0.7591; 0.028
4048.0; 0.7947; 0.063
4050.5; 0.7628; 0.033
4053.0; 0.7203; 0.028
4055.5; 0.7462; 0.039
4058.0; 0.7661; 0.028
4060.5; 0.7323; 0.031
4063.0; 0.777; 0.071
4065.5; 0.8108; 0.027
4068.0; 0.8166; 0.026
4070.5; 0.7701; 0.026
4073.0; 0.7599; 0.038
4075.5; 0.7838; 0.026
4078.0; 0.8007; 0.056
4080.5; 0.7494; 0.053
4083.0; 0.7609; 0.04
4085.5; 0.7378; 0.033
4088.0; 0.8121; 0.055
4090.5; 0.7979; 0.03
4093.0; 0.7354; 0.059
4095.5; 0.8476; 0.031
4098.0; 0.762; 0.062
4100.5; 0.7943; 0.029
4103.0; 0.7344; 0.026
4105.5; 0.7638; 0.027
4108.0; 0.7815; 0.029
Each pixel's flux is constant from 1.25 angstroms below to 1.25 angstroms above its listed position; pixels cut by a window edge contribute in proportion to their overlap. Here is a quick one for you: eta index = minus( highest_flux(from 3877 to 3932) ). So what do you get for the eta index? -0.88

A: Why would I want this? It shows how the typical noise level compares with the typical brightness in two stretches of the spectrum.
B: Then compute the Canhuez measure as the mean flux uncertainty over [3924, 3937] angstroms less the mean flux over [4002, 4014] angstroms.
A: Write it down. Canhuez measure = -0.72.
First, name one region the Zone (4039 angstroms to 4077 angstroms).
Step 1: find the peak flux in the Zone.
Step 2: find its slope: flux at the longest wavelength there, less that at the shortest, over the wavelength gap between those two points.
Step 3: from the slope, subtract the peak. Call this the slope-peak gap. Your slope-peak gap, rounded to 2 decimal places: -0.82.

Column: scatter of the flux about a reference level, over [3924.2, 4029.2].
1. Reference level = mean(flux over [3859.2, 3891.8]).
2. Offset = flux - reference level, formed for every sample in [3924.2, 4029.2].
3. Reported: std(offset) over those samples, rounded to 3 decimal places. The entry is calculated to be 0.038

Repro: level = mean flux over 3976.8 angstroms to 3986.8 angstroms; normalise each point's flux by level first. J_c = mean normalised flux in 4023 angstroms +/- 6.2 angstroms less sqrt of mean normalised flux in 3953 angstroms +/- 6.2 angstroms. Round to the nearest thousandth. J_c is 0.066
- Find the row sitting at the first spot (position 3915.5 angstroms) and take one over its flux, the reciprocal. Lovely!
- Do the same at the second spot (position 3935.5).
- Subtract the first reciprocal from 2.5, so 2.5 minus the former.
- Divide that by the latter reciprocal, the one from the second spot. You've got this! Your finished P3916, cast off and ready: 0.97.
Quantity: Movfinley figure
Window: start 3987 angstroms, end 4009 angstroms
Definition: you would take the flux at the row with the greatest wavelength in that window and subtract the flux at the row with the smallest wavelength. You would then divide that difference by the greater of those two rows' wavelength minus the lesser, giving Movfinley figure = 0.0046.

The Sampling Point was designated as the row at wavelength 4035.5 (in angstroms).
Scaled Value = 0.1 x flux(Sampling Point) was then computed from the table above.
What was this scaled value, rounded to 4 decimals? 0.0769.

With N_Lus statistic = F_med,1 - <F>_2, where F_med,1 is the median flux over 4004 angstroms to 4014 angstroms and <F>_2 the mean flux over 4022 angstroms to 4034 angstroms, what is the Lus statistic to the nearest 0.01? -0.05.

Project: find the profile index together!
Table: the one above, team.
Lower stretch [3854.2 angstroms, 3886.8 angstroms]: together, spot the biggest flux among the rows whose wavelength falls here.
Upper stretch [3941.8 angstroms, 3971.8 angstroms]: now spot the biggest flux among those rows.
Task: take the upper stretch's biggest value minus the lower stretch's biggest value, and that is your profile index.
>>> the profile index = -0.105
